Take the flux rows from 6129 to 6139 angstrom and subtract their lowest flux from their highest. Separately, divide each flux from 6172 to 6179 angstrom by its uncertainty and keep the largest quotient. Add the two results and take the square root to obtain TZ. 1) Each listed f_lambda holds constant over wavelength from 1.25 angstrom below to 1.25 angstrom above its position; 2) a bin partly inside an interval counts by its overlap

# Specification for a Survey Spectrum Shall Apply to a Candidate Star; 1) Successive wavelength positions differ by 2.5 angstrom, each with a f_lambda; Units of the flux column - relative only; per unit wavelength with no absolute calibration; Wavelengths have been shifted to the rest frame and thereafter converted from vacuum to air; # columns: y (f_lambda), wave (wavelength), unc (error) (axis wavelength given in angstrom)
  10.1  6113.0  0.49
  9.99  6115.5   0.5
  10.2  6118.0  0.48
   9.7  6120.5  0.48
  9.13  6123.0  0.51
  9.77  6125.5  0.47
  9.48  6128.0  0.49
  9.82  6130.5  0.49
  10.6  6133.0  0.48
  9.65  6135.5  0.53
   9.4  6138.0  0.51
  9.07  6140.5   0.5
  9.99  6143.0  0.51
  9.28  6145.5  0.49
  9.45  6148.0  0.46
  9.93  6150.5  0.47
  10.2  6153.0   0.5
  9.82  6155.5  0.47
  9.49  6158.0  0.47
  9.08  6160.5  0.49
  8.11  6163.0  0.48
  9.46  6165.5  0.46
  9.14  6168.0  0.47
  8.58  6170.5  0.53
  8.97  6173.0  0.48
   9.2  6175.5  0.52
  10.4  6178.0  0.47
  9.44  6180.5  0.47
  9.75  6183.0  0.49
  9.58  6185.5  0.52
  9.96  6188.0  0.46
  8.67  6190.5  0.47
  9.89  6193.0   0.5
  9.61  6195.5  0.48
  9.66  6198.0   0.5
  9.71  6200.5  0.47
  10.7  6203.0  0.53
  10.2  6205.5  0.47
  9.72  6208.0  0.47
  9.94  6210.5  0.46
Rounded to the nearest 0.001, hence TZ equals 4.830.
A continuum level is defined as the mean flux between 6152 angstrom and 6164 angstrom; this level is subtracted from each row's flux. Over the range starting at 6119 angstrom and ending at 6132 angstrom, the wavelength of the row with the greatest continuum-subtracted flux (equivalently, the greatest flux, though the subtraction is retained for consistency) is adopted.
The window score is 6130.5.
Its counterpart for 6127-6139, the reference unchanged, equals 6133.0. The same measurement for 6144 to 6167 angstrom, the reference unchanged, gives 6153.0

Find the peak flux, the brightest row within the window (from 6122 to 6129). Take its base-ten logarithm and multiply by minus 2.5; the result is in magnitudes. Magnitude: -2.47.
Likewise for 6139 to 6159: -2.52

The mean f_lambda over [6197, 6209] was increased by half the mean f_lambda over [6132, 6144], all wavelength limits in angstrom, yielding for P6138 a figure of 14.9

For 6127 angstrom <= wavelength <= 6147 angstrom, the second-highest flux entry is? 9.99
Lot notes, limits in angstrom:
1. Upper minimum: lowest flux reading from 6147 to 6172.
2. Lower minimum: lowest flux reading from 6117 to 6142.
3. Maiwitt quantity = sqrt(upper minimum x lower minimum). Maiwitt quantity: 8.6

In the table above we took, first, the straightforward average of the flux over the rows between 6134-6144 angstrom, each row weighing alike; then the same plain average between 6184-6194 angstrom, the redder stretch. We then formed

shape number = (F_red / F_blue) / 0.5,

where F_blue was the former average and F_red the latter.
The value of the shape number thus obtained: 2.00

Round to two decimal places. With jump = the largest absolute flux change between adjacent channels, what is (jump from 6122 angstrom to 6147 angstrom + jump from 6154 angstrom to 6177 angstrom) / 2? 1.15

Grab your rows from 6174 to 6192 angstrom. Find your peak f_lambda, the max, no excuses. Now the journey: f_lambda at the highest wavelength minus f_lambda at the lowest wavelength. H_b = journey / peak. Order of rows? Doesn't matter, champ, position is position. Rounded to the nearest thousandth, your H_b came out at -0.051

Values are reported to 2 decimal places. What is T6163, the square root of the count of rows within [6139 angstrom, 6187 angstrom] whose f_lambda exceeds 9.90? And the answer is 2.00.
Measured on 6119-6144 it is 1.41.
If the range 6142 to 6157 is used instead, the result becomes 1.73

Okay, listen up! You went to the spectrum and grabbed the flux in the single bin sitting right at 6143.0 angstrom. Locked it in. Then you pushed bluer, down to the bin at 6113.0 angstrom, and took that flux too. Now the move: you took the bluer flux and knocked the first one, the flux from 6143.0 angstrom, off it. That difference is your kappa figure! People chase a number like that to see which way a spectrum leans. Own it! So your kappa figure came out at 0.1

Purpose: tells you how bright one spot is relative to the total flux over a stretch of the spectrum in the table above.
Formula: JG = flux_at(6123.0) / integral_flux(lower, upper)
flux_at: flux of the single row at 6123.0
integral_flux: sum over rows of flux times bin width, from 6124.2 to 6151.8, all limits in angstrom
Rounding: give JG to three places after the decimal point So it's 0.034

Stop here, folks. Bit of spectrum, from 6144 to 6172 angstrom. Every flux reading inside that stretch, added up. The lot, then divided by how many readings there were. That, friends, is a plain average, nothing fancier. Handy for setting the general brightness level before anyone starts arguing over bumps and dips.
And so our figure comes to 9.32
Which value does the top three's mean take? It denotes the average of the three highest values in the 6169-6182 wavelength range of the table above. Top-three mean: 9.7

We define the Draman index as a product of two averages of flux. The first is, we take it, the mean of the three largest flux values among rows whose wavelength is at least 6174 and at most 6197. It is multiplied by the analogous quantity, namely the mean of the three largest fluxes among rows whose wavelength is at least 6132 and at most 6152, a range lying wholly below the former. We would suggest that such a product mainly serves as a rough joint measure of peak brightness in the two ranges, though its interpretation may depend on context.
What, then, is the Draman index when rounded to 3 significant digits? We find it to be 103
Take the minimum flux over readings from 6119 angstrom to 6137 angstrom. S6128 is 9.13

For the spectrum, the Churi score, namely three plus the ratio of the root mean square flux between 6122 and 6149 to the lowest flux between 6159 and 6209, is 4.19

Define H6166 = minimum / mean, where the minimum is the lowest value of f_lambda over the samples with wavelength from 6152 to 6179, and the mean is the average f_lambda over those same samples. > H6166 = 0.87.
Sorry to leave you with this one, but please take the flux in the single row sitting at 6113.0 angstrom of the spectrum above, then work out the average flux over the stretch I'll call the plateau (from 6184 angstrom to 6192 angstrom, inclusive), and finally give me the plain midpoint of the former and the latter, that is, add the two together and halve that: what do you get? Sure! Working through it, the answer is 9.8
